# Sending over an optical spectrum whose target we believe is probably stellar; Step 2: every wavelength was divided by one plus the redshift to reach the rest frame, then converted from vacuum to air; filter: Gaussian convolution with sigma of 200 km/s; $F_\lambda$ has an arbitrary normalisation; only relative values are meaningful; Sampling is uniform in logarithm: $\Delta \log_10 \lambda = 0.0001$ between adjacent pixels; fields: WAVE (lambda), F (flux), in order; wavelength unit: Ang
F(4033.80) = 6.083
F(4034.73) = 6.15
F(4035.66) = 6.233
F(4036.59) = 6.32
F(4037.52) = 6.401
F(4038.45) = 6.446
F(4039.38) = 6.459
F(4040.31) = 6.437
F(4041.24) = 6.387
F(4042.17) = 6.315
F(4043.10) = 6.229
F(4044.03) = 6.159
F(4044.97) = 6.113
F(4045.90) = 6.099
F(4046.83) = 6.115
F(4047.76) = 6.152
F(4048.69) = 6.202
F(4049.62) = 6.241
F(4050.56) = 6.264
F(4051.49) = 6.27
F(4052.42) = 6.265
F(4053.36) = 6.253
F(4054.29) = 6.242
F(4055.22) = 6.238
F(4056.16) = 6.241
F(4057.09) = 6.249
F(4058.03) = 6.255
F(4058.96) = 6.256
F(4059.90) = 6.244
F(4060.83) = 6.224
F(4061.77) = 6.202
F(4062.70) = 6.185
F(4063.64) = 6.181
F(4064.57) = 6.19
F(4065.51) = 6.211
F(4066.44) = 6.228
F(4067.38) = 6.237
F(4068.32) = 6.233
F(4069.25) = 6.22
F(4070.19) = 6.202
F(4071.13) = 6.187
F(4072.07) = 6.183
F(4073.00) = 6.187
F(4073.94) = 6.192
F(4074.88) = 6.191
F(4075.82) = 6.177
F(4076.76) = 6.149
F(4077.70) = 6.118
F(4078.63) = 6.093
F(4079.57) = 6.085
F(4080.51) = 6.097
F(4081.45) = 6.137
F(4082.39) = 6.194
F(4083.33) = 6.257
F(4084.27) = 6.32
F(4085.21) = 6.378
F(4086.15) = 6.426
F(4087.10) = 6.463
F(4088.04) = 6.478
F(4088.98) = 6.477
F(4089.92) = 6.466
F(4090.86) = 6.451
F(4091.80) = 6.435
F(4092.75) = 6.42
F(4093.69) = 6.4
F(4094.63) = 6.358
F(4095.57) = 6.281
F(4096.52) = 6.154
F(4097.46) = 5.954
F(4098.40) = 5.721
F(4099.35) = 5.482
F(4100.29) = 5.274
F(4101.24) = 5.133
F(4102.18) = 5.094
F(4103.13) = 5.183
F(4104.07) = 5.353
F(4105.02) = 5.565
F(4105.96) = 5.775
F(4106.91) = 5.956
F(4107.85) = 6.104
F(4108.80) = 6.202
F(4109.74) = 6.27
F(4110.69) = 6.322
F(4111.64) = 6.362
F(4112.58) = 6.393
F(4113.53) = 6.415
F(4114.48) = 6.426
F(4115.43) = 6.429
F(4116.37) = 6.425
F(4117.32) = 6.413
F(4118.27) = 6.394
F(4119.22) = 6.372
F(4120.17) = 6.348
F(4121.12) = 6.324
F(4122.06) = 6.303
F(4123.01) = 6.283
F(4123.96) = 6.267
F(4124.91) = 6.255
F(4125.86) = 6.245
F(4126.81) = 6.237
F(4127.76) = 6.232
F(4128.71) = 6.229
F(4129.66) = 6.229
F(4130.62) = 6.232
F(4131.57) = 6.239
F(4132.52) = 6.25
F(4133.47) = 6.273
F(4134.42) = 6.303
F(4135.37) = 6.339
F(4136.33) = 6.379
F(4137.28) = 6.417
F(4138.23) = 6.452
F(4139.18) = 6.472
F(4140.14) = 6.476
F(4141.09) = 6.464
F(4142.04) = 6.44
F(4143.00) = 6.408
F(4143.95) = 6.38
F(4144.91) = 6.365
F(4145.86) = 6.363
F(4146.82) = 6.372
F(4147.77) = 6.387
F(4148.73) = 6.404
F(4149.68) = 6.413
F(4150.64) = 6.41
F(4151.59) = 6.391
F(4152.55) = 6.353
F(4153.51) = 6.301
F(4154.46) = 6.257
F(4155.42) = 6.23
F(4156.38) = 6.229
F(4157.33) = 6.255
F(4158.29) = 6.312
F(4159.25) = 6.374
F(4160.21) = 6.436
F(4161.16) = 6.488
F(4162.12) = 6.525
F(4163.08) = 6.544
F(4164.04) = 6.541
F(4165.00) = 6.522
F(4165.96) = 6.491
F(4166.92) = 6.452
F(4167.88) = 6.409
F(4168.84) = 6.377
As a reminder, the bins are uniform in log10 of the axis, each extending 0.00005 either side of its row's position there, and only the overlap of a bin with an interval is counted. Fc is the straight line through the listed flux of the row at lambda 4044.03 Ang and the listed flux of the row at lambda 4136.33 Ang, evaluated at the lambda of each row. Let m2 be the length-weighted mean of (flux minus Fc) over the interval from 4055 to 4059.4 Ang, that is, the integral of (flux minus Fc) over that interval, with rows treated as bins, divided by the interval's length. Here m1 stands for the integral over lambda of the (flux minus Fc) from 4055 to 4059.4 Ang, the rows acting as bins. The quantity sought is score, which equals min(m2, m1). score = 0.06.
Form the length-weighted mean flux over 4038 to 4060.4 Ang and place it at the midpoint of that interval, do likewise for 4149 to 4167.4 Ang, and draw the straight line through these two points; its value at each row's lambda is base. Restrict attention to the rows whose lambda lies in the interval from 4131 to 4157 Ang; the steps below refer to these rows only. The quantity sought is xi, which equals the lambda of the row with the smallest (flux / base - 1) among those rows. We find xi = 4156.38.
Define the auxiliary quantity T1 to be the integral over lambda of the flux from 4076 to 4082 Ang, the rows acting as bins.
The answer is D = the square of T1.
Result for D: 1349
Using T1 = 37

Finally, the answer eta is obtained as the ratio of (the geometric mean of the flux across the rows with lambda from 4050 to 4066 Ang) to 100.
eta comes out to 0.0623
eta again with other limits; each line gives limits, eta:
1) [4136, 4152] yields 0.0641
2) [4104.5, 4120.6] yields 0.0624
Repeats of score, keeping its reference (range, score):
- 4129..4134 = -0.61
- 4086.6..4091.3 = 0.20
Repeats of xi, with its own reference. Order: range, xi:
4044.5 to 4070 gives 4045.90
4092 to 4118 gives 4102.18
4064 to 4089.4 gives 4079.57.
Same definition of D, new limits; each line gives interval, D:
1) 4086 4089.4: 481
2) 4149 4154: 1018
